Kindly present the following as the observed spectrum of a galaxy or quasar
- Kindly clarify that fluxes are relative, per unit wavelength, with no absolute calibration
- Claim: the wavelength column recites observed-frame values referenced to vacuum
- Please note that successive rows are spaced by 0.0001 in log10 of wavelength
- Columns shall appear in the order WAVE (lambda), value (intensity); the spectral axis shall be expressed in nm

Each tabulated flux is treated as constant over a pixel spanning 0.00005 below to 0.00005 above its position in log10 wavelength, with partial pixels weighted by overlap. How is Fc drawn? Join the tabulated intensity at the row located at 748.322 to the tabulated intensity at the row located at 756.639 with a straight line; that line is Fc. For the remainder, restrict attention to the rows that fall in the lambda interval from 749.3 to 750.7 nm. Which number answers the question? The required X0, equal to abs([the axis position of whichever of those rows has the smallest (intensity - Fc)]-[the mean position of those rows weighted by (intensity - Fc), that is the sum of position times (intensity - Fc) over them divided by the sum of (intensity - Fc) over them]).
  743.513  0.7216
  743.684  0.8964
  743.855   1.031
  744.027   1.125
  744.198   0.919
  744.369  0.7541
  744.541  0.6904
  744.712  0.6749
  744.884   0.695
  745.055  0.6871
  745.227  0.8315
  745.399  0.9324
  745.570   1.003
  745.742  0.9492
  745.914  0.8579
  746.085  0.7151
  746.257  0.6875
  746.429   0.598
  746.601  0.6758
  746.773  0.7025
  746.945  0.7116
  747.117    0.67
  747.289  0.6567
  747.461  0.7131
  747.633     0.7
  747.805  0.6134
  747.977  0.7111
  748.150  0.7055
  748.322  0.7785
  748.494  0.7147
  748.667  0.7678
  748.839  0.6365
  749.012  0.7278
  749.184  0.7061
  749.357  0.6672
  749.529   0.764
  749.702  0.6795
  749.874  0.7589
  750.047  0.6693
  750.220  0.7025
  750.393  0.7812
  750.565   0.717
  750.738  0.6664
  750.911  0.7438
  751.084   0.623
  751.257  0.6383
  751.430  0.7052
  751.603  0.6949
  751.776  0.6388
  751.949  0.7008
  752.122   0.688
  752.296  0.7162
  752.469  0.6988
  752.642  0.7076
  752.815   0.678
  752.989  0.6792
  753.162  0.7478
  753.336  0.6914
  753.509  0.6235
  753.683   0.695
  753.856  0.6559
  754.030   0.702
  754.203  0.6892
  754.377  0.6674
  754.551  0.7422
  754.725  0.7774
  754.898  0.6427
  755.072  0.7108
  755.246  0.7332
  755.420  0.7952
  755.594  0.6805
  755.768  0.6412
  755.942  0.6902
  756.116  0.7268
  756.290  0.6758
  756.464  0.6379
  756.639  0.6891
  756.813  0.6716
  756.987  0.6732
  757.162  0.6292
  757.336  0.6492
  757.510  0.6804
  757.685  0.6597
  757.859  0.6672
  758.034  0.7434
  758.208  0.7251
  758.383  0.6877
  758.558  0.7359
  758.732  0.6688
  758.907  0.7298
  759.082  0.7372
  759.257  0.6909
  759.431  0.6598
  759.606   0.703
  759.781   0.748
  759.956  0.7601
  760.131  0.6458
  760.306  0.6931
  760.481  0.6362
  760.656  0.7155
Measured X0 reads 0.46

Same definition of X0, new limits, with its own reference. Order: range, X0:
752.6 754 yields 0.17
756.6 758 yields 0.10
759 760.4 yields 0.44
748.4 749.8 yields 0.27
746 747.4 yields 0.26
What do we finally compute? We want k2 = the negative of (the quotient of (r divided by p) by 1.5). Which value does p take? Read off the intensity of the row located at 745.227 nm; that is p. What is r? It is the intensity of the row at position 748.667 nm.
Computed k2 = -0.62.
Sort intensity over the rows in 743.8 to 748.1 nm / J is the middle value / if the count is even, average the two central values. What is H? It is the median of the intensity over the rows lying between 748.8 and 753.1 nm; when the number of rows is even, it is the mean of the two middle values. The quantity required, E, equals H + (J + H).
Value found 2.11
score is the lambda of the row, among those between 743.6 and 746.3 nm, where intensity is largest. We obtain 744.027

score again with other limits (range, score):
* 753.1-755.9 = 755.420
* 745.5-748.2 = 745.570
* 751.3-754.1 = 753.162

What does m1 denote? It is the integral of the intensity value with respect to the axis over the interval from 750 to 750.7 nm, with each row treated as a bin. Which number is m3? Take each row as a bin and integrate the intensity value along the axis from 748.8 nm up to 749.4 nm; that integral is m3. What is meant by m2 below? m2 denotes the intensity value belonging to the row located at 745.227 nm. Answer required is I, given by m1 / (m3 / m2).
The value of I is 1.01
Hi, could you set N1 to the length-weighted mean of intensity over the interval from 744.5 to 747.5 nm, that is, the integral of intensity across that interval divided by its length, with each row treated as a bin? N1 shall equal 0.749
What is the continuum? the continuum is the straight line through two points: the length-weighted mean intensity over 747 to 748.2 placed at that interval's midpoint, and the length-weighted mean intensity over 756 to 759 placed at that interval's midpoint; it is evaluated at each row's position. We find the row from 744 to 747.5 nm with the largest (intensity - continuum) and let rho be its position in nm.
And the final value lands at 744.027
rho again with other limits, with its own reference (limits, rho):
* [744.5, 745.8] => 745.570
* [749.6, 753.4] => 750.393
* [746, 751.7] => 750.393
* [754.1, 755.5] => 755.420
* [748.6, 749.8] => 748.667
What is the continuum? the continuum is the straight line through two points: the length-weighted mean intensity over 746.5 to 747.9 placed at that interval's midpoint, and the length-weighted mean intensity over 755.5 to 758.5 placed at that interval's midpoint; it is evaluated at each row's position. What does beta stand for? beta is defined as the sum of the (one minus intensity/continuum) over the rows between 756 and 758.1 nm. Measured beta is 0.06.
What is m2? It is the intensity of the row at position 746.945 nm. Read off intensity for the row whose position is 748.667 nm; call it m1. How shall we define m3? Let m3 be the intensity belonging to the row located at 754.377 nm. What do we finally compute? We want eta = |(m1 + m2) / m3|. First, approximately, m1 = 0.7678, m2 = 0.7116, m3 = 0.6674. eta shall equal 2.22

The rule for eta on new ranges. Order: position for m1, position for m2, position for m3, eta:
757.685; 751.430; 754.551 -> 1.84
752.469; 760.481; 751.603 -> 1.92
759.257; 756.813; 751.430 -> 1.93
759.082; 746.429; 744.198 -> 1.45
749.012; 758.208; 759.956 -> 1.91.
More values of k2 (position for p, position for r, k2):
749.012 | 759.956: -0.70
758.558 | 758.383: -0.62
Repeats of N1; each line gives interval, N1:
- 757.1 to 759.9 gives 0.696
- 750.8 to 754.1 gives 0.685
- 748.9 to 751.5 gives 0.703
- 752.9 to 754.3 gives 0.685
